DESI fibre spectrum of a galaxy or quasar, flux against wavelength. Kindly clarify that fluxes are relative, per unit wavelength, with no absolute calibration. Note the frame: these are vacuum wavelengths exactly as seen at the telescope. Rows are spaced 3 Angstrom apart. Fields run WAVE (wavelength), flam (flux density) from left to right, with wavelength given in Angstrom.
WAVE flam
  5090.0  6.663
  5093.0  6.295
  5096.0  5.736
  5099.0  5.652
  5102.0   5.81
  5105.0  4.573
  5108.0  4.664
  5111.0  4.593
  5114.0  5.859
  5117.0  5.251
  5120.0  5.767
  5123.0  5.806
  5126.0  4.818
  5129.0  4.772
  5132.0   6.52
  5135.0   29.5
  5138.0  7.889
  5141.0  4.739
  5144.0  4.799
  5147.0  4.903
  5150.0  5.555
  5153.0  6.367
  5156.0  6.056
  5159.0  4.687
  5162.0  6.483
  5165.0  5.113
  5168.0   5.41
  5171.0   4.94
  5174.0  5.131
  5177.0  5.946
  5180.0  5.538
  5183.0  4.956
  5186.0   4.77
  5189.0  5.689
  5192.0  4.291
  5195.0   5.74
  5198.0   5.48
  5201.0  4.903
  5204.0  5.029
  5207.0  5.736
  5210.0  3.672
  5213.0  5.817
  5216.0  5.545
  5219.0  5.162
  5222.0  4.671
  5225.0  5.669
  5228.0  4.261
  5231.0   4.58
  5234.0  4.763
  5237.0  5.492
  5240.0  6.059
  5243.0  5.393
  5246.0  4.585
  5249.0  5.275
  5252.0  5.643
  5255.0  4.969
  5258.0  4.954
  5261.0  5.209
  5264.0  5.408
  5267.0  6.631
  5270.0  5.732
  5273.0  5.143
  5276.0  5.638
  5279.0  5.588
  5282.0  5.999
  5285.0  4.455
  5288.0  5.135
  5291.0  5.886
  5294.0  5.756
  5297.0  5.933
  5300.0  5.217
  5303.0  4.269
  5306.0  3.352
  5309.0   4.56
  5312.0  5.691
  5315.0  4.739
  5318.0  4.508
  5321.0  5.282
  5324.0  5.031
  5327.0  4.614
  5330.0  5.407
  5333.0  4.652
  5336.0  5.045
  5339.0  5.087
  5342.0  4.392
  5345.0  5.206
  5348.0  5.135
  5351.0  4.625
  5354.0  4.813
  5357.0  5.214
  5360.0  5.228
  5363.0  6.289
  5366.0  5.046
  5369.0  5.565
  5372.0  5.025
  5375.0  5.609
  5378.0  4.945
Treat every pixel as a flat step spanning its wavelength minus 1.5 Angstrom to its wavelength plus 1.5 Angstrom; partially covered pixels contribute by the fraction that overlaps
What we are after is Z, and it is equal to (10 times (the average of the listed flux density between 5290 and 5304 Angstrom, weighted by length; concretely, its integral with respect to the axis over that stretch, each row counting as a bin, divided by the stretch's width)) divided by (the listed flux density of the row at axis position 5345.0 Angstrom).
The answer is 10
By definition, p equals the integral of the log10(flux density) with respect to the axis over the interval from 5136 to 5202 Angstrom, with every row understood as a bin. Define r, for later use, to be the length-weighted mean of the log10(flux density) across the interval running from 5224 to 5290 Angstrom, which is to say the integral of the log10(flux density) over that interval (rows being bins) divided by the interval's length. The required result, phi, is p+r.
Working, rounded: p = 48.6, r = 0.722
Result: 49.3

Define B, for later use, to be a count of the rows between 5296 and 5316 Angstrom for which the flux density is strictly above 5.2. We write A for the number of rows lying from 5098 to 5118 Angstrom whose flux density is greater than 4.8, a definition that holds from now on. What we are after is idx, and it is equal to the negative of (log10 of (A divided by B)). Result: -0.12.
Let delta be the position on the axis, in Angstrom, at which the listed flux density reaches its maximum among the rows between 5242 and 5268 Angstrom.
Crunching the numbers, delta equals 5267.0 Angstrom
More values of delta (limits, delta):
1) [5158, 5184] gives 5162.0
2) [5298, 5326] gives 5312.0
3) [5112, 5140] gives 5135.0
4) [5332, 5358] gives 5357.0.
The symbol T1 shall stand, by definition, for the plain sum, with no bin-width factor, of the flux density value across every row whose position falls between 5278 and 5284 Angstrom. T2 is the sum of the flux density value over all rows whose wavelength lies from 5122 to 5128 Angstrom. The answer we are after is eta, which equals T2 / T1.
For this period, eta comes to 0.92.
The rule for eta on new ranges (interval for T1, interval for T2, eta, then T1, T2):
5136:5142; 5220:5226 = 0.82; 12.6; 10.3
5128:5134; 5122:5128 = 0.94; 11.3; 10.6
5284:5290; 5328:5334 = 1.05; 9.6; 10.1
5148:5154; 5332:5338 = 0.81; 11.9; 9.7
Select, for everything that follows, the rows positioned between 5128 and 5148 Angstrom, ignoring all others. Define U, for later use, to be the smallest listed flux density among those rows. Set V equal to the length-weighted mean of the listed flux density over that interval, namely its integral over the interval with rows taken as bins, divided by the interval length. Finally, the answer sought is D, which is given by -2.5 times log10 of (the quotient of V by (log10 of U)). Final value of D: -2.84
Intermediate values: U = 4.739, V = 9.23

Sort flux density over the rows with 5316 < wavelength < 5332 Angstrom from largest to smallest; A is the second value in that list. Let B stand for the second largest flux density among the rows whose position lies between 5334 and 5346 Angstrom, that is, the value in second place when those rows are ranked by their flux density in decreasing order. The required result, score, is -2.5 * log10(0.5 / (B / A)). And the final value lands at 0.71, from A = 5.282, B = 5.087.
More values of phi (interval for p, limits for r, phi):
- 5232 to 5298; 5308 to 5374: 49.1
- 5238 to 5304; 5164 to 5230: 49.0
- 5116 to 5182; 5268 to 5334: 51.7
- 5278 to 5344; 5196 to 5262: 46.7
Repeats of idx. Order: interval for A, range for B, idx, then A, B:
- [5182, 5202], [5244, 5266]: -0.10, 5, 4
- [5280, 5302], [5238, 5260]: -0.18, 6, 4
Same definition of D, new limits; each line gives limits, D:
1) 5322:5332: -2.19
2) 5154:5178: -2.28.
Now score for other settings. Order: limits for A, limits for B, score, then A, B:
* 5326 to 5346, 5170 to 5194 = 0.85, 5.206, 5.689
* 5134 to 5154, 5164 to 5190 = 0.40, 7.889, 5.689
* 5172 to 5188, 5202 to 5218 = 0.79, 5.538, 5.736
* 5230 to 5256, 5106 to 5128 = 0.78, 5.643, 5.806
